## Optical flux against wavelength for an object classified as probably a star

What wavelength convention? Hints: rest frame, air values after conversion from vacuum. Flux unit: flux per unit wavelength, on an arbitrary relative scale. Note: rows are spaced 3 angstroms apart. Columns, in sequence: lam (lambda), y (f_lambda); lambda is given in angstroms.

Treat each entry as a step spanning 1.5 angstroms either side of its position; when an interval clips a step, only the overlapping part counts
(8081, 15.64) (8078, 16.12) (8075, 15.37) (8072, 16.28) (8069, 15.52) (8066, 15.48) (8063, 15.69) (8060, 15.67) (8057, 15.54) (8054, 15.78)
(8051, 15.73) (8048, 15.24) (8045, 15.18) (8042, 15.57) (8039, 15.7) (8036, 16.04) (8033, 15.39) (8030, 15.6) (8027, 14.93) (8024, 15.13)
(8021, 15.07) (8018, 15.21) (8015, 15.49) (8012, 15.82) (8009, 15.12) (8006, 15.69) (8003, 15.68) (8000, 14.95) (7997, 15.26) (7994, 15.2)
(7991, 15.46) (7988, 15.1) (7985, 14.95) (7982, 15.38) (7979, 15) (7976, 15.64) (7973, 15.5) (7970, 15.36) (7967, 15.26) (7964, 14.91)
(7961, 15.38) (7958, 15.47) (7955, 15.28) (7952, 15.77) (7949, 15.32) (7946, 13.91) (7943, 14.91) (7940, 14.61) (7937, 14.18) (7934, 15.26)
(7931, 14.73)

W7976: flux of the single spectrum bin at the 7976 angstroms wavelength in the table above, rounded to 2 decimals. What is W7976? 15.64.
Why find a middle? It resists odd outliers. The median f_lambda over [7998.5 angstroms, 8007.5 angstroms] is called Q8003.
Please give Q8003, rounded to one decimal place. 15.7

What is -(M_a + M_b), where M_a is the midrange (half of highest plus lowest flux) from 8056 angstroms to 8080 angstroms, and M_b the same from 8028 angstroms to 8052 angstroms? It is -31.4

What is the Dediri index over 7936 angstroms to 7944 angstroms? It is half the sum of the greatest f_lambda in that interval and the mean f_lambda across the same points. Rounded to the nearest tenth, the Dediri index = 14.7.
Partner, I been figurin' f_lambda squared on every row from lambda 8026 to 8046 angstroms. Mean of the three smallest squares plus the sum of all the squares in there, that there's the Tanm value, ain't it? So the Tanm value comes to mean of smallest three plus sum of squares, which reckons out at 1910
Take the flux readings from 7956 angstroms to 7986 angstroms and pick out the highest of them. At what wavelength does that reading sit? 7976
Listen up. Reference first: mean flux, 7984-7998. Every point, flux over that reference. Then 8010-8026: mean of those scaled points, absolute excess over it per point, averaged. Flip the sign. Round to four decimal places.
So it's -0.0164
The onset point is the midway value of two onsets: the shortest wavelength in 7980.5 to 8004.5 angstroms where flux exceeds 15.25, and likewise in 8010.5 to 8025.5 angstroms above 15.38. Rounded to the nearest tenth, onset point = 7997.0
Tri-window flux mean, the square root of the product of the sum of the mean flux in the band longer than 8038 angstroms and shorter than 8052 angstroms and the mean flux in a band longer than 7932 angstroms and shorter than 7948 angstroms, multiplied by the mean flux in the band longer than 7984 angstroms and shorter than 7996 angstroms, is 21.4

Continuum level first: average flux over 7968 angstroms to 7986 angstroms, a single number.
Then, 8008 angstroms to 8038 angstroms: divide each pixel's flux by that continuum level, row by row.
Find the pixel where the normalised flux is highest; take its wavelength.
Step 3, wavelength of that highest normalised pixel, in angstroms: 8036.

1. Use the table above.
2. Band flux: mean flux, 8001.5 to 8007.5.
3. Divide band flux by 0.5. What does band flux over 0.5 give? 31.4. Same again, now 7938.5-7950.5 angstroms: 29.4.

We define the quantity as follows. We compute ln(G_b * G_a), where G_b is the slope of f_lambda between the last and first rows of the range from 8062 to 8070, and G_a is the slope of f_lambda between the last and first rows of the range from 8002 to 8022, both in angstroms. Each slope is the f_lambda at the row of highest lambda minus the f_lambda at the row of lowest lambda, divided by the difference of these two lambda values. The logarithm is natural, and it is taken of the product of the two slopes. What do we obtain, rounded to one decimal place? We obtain -6.9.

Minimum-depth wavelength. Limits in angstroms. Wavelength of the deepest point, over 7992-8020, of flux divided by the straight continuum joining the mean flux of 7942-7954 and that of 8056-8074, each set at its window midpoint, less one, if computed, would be 8000 angstroms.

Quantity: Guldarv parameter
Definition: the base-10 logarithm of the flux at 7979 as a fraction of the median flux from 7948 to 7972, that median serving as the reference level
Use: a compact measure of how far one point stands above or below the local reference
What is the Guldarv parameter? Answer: -0.010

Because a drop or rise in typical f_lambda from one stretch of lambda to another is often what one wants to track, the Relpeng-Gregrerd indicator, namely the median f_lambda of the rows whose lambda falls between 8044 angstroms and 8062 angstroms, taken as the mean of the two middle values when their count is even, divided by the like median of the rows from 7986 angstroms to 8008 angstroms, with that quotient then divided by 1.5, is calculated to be 0.682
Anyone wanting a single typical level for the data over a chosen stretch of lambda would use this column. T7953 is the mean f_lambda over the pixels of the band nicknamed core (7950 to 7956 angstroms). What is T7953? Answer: 15.5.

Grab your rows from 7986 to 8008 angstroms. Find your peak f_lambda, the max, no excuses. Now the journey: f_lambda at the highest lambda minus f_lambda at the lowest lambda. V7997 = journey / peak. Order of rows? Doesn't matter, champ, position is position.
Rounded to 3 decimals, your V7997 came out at 0.038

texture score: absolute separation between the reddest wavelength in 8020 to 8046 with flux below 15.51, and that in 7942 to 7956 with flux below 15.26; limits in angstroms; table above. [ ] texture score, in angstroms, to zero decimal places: 99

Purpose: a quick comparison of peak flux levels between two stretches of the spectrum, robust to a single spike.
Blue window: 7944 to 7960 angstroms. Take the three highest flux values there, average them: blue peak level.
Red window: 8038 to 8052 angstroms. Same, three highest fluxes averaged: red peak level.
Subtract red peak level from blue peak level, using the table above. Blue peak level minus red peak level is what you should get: -0.15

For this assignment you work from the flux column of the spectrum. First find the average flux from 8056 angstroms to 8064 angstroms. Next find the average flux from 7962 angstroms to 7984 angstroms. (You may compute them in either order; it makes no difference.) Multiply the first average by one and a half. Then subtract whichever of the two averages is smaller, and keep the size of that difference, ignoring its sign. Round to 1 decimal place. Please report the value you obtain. 8.2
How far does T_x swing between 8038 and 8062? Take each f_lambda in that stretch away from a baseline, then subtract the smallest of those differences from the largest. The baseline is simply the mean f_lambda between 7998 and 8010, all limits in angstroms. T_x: 0.60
